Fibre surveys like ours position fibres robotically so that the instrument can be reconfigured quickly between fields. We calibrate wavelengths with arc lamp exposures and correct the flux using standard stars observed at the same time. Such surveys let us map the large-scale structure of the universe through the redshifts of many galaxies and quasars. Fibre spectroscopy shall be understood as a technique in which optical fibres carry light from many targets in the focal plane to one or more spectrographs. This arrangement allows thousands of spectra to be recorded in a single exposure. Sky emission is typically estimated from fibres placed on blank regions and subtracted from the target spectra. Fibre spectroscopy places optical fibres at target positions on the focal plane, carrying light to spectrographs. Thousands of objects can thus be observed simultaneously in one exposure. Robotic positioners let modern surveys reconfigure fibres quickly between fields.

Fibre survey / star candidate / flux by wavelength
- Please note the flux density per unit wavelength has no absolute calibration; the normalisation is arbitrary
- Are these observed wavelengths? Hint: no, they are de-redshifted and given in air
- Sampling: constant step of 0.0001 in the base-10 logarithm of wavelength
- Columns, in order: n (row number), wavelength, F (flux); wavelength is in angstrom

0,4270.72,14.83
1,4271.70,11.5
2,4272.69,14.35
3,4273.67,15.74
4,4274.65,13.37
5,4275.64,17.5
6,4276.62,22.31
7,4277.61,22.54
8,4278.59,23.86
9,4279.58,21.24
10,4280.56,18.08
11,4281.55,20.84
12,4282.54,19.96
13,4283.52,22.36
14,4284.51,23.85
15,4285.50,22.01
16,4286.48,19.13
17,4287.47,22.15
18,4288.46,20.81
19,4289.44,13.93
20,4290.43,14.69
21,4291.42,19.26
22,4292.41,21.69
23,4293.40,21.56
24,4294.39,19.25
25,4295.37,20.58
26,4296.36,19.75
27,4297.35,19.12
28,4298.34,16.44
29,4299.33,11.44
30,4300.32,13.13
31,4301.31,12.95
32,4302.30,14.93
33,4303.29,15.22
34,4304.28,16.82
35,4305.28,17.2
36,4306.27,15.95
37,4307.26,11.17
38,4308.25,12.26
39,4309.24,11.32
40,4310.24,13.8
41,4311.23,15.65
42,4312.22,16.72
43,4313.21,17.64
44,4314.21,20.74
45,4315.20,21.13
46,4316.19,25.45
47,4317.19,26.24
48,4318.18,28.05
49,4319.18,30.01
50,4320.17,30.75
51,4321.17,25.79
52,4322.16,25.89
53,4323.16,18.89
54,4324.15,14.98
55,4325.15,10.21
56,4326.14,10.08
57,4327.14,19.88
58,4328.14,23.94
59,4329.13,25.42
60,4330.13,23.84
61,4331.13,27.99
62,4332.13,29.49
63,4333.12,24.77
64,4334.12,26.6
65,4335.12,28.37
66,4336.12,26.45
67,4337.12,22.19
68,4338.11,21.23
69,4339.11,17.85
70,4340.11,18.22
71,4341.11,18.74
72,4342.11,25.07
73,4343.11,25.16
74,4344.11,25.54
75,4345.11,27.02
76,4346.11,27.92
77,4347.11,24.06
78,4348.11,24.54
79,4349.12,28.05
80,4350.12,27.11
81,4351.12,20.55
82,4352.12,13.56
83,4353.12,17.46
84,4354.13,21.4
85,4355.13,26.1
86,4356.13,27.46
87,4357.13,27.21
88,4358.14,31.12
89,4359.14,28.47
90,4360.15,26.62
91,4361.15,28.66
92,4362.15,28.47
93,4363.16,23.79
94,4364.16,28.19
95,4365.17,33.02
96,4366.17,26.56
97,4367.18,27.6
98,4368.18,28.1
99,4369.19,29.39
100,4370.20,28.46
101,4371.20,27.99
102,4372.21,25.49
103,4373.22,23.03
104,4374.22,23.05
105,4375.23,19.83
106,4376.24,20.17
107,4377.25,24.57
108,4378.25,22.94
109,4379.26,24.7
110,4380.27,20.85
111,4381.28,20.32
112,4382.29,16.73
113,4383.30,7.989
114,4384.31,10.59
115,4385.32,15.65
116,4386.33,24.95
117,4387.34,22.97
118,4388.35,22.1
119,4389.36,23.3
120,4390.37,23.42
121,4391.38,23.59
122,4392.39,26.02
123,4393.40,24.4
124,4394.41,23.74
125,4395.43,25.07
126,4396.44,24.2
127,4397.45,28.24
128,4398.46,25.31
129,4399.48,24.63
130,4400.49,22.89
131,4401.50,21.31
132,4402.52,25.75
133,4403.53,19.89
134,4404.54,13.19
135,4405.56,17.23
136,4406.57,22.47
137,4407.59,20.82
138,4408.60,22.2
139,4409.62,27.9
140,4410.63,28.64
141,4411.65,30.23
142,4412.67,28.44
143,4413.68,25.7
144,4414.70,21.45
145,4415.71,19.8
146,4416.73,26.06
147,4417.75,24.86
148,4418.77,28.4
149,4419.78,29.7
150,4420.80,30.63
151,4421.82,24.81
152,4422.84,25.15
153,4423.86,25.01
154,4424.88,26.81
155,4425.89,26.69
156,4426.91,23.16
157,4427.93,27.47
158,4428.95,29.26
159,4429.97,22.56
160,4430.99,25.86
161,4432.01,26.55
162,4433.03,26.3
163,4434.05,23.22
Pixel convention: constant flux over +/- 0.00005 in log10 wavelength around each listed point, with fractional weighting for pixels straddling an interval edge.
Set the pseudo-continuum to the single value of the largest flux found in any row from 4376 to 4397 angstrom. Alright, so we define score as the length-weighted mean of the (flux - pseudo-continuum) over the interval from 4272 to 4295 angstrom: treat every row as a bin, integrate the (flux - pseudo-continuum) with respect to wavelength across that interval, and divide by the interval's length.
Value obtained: -6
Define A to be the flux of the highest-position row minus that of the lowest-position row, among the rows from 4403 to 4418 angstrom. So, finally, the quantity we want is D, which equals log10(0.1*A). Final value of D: -0.30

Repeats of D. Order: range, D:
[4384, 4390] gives 0.10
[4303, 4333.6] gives -0.02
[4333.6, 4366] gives -0.19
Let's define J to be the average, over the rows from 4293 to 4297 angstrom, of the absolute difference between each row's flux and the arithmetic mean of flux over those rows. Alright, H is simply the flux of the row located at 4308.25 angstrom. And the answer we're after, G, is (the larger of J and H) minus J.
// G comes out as 11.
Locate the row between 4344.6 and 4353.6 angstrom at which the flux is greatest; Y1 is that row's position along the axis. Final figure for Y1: 4349.12 angstrom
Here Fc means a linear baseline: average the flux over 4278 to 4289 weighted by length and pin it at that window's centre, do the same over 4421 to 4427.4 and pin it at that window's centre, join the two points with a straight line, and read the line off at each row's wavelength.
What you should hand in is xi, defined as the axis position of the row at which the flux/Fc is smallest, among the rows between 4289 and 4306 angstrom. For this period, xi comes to 4299.33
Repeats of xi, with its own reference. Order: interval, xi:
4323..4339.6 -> 4326.14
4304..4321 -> 4307.26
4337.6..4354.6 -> 4352.12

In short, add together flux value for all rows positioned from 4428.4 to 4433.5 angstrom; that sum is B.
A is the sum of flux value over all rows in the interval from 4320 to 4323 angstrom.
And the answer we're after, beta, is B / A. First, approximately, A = 82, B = 131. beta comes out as 1.6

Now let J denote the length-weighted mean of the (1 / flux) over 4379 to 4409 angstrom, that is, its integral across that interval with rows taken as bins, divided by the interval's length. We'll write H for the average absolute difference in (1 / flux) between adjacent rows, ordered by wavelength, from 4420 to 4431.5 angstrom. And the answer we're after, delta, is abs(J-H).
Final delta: 0.0462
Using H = 0.004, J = 0.0503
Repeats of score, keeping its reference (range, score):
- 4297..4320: -8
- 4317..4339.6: -3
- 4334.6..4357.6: -2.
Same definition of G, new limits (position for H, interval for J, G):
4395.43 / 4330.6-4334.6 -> 24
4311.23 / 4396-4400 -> 14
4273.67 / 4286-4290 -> 13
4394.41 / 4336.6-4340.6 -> 22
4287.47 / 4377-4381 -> 21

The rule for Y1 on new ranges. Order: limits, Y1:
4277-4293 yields 4278.59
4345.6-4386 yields 4365.17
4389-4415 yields 4411.65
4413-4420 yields 4419.78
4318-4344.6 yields 4320.17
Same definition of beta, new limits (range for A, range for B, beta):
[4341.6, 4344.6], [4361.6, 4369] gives 2.6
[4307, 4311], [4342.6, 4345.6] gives 1.6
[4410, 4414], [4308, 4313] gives 0.6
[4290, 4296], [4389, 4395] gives 1.2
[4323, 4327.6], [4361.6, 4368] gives 2.3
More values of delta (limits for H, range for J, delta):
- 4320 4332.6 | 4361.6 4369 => 0.0245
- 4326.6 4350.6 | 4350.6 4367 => 0.0372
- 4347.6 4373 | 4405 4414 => 0.0364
